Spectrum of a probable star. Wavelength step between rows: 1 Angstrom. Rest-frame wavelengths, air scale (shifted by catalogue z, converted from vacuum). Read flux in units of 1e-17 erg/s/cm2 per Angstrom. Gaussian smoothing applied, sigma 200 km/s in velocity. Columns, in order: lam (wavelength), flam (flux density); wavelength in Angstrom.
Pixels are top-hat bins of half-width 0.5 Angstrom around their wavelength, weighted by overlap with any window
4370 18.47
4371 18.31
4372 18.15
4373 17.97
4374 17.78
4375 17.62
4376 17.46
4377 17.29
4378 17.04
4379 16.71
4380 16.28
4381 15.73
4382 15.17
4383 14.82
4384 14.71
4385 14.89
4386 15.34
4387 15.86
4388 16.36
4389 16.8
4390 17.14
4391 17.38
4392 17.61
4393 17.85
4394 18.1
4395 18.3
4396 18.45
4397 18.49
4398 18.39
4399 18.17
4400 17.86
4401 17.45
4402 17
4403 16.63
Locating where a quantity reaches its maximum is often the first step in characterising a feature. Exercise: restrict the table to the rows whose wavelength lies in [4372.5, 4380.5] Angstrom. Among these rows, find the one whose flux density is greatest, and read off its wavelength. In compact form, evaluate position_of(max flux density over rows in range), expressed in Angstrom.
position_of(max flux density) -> 4373 Angstrom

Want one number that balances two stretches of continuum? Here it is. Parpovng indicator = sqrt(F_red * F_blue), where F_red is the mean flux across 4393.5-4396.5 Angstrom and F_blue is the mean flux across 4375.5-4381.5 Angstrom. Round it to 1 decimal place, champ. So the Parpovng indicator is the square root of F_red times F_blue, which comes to 17.5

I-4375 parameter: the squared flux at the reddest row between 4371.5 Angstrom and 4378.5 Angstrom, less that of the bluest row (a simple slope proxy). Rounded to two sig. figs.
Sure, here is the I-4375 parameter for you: -39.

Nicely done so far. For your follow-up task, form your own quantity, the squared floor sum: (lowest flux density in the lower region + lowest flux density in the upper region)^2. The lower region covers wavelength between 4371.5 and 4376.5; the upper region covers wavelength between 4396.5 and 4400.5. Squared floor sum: 1248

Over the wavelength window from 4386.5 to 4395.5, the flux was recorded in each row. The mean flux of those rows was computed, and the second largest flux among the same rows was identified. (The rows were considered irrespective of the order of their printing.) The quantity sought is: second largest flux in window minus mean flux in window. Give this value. 0.83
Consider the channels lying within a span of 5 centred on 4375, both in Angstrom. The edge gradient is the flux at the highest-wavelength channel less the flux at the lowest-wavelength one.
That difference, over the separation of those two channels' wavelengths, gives -0.17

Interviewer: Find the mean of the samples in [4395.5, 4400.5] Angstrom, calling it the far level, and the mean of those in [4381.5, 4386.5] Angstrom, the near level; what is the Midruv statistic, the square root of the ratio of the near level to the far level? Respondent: 0.91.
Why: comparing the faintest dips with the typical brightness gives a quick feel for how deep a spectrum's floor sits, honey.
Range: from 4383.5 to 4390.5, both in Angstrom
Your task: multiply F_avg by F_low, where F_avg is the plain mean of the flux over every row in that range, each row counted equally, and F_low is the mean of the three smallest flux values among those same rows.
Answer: 238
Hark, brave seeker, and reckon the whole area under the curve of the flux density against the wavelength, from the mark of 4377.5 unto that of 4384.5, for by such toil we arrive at 110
